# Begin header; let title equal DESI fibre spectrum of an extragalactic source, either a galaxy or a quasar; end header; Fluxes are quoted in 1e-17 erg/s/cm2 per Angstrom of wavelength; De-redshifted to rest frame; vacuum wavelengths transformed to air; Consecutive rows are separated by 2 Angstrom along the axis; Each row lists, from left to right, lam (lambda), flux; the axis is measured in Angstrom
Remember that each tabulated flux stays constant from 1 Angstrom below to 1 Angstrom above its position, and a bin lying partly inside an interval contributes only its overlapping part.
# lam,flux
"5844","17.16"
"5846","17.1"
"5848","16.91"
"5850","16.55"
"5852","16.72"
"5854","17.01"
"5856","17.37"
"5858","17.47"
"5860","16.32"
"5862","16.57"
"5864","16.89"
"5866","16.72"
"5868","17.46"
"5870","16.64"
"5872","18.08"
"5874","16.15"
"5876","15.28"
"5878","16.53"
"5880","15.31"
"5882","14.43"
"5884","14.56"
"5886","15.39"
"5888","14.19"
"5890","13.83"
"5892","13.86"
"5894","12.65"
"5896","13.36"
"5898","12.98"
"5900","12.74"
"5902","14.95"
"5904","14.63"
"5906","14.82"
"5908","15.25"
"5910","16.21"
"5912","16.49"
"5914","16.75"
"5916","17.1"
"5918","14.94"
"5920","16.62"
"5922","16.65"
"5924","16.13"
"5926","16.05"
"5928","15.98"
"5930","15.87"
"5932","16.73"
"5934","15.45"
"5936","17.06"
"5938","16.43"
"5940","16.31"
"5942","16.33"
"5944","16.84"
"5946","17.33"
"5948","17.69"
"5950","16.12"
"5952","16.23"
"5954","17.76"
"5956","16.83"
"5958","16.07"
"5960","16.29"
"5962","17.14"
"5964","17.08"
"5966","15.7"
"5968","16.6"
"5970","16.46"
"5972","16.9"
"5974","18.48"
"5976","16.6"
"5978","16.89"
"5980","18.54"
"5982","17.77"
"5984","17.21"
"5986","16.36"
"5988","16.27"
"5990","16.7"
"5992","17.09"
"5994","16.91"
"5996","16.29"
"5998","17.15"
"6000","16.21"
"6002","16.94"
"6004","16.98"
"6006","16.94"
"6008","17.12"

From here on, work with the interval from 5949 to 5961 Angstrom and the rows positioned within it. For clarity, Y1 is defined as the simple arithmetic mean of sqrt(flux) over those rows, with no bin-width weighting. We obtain 4.07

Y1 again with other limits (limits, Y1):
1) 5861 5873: 4.13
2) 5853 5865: 4.12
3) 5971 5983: 4.19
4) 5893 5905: 3.68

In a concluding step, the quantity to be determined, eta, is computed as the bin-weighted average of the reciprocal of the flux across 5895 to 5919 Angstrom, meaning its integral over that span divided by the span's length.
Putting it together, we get 0.0672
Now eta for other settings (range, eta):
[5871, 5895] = 0.0671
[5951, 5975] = 0.0597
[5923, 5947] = 0.0611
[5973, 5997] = 0.0586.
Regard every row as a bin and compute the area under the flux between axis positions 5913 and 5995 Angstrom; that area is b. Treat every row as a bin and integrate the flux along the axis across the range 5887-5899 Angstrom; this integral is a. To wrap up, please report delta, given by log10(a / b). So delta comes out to -0.93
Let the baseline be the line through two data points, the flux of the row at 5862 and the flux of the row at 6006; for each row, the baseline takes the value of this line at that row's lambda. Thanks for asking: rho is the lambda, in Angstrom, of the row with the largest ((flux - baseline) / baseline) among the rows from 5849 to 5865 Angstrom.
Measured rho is 5858 Angstrom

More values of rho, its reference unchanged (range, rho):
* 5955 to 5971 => 5962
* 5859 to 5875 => 5872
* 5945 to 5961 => 5954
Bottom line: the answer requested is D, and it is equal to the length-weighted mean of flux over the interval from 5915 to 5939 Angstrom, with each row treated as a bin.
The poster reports 16.3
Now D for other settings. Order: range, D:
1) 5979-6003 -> 17.0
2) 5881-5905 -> 14.0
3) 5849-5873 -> 17.0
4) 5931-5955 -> 16.7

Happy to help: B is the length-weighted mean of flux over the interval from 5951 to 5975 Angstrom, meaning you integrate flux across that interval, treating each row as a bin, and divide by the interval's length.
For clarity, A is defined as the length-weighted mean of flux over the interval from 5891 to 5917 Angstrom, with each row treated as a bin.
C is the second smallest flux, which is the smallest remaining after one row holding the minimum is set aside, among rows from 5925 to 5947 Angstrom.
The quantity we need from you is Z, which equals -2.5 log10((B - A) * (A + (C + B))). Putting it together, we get -5.0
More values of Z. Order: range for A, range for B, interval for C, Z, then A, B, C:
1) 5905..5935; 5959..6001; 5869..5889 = -4.0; 16.1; 16.9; 14.43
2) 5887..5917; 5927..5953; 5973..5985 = -4.9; 14.7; 16.5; 16.89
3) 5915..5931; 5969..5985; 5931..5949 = -4.4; 16.2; 17.4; 16.31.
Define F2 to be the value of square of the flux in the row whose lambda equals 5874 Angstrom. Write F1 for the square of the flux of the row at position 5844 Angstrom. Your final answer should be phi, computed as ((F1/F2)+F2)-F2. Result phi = 1.13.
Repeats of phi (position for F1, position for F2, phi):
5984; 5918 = 1.33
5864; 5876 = 1.22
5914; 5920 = 1.02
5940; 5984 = 0.90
